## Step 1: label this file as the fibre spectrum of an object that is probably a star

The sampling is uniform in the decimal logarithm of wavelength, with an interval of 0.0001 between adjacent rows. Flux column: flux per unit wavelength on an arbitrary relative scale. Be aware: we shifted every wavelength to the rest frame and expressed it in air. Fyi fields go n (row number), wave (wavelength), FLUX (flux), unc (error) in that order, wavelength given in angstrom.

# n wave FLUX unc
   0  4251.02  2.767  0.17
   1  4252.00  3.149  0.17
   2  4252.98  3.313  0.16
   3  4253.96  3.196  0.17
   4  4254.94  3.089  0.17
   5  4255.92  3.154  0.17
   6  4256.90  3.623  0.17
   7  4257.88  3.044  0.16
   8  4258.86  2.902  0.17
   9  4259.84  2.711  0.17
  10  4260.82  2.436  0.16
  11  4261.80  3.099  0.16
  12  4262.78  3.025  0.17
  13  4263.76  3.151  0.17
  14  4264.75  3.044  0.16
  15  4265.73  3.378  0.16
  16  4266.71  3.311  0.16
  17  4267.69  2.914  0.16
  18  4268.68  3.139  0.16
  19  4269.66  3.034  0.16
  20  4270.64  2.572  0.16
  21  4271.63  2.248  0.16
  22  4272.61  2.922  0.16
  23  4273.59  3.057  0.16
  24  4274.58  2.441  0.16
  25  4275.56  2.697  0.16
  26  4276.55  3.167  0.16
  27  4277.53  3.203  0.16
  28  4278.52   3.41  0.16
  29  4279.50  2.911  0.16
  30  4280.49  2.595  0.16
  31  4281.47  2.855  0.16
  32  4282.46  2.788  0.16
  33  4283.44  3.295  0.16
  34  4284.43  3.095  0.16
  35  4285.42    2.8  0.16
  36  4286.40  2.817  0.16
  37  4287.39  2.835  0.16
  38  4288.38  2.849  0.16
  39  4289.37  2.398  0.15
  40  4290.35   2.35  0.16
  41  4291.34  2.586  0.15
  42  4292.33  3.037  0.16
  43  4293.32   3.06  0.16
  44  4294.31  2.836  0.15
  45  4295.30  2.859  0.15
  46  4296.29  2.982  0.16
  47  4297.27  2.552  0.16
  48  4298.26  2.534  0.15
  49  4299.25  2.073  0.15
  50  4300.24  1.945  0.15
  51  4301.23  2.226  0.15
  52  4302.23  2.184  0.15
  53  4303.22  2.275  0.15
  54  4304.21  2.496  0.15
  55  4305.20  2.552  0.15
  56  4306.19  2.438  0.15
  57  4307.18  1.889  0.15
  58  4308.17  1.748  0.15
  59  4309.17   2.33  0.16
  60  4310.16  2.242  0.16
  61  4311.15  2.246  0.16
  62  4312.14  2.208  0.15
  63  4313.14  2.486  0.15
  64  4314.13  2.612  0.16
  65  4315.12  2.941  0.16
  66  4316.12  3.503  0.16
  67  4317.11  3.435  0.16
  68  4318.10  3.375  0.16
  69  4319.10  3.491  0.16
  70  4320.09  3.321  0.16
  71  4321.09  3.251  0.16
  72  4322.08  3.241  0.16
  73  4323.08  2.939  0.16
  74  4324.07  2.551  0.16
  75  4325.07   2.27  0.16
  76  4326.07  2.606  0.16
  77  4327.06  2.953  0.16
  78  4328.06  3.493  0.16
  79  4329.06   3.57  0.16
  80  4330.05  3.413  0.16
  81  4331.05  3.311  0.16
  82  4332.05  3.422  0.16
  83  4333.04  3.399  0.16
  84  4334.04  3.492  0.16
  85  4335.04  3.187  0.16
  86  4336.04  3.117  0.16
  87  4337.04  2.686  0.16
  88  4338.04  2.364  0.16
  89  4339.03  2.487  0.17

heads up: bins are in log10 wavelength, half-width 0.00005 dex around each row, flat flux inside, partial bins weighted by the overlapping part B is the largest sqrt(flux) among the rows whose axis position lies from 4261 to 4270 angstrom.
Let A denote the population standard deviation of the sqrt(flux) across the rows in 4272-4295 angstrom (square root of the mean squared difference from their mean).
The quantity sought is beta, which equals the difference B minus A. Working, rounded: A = 0.08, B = 1.84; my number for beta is 1.76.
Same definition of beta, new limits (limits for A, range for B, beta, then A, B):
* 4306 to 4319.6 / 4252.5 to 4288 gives 1.72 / 0.18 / 1.90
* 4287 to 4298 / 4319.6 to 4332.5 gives 1.82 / 0.07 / 1.89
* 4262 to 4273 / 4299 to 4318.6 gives 1.78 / 0.09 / 1.87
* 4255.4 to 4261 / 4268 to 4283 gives 1.74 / 0.11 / 1.85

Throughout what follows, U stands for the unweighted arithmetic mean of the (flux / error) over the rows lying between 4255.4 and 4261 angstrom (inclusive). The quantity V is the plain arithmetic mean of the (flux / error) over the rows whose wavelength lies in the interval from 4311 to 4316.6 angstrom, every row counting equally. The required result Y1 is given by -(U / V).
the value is -1.05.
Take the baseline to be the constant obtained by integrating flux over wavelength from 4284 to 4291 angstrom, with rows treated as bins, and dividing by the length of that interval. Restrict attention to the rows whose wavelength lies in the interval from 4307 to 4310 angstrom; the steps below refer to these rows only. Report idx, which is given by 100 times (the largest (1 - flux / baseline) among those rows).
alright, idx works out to 36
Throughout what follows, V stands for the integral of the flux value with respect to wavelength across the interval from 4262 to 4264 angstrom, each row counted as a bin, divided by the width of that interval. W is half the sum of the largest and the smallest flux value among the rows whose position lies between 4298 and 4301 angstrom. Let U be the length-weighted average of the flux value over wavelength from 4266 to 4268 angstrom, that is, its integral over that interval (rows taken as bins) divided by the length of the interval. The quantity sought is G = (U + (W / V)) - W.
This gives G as 1.65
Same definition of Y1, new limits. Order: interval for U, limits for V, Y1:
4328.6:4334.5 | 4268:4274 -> -1.21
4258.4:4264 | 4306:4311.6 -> -1.25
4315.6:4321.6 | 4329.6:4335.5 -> -1.01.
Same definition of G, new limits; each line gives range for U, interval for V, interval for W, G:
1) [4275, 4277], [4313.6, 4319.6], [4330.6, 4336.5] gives 0.63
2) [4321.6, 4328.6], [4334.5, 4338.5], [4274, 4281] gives 0.97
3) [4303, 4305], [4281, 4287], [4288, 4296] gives 0.64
